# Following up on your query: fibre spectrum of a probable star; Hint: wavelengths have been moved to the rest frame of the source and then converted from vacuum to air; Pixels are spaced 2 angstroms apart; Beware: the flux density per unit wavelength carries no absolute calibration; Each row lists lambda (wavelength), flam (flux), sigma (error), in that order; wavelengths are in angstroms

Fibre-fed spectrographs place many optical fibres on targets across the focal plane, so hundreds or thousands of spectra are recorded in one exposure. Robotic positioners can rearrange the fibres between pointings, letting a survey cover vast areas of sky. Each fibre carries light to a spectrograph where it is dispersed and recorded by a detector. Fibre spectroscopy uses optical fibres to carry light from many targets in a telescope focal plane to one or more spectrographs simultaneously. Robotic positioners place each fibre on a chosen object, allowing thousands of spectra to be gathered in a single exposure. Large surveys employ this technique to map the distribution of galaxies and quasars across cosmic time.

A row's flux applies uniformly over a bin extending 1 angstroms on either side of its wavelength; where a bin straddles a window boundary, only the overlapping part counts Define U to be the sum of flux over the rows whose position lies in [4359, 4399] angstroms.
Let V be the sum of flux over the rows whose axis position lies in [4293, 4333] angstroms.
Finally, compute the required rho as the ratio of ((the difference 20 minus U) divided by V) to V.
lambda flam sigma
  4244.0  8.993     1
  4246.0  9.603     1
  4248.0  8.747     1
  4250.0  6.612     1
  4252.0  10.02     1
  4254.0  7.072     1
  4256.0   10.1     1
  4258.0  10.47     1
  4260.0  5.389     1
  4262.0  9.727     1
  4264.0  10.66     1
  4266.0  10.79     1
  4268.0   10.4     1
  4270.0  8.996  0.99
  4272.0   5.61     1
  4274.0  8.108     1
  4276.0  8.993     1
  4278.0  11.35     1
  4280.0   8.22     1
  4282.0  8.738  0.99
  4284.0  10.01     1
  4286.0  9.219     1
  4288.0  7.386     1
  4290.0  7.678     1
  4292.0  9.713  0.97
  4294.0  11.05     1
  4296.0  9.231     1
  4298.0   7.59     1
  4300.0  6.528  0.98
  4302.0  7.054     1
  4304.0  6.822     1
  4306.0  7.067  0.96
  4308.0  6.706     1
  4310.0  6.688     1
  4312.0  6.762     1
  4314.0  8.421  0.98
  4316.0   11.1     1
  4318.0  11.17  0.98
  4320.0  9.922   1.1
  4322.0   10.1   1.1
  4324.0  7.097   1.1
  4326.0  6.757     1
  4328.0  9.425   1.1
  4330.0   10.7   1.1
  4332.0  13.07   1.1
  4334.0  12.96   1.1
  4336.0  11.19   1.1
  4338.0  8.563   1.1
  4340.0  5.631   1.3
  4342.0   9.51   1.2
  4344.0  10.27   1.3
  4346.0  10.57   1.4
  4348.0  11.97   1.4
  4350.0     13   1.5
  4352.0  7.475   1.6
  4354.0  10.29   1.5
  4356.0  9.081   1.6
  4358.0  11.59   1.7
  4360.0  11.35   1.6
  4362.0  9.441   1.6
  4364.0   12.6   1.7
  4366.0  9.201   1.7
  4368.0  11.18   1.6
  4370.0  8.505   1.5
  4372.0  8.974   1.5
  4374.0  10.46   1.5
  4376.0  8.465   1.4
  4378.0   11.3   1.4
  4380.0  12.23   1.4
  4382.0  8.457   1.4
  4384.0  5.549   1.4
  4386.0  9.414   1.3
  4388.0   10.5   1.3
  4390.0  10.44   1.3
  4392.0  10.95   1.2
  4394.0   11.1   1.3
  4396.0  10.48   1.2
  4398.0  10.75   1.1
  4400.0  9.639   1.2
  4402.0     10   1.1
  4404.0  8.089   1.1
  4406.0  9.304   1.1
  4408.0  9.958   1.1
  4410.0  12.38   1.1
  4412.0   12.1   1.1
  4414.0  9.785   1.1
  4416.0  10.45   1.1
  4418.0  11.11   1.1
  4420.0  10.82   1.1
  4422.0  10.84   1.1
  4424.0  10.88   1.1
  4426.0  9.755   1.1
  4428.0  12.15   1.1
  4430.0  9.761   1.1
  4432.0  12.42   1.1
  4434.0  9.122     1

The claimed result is -0.0060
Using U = 201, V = 173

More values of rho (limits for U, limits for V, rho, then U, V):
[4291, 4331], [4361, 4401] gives -0.0038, 170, 200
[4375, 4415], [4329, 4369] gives -0.0041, 201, 210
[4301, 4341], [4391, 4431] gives -0.0036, 177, 210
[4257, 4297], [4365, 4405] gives -0.0042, 182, 196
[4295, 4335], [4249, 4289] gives -0.0049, 175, 178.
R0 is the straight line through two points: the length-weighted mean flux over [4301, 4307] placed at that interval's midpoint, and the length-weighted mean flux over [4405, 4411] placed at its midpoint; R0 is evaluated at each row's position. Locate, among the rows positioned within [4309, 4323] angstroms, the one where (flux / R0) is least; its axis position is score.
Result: 4310.0 angstroms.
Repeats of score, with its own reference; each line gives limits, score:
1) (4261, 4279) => 4272.0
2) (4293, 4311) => 4310.0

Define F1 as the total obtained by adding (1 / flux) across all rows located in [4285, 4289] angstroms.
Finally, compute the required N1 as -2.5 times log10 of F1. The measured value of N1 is 1.53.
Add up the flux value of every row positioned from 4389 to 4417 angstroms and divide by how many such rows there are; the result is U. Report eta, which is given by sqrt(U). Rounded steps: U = 10.4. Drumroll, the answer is 3.22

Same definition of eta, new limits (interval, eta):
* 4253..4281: 3.00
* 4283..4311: 2.84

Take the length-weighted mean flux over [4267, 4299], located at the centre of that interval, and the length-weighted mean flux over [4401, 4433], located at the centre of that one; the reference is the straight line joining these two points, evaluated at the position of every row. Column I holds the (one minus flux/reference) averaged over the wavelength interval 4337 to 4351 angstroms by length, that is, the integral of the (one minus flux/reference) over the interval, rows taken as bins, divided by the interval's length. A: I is -0.03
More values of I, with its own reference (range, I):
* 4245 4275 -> -0.03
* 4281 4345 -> 0.04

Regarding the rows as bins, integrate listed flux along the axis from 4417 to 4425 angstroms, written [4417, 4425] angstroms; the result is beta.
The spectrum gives 87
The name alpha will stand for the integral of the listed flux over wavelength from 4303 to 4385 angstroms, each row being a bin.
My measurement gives 783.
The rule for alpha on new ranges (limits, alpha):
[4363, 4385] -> 214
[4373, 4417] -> 444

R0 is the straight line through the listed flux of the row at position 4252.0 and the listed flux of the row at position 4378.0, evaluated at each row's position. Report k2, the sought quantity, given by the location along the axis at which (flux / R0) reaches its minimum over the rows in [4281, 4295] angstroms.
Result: 4288.0 angstroms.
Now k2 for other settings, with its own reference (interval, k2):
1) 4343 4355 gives 4352.0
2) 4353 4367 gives 4356.0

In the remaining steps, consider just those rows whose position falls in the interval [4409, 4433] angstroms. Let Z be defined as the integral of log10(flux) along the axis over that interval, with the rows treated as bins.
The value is 25.0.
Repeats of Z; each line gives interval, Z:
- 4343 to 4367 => 24.5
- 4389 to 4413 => 24.4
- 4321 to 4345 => 23.3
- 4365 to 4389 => 23.3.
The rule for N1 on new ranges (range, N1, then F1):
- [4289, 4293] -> 1.58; 0.233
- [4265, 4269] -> 1.81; 0.189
